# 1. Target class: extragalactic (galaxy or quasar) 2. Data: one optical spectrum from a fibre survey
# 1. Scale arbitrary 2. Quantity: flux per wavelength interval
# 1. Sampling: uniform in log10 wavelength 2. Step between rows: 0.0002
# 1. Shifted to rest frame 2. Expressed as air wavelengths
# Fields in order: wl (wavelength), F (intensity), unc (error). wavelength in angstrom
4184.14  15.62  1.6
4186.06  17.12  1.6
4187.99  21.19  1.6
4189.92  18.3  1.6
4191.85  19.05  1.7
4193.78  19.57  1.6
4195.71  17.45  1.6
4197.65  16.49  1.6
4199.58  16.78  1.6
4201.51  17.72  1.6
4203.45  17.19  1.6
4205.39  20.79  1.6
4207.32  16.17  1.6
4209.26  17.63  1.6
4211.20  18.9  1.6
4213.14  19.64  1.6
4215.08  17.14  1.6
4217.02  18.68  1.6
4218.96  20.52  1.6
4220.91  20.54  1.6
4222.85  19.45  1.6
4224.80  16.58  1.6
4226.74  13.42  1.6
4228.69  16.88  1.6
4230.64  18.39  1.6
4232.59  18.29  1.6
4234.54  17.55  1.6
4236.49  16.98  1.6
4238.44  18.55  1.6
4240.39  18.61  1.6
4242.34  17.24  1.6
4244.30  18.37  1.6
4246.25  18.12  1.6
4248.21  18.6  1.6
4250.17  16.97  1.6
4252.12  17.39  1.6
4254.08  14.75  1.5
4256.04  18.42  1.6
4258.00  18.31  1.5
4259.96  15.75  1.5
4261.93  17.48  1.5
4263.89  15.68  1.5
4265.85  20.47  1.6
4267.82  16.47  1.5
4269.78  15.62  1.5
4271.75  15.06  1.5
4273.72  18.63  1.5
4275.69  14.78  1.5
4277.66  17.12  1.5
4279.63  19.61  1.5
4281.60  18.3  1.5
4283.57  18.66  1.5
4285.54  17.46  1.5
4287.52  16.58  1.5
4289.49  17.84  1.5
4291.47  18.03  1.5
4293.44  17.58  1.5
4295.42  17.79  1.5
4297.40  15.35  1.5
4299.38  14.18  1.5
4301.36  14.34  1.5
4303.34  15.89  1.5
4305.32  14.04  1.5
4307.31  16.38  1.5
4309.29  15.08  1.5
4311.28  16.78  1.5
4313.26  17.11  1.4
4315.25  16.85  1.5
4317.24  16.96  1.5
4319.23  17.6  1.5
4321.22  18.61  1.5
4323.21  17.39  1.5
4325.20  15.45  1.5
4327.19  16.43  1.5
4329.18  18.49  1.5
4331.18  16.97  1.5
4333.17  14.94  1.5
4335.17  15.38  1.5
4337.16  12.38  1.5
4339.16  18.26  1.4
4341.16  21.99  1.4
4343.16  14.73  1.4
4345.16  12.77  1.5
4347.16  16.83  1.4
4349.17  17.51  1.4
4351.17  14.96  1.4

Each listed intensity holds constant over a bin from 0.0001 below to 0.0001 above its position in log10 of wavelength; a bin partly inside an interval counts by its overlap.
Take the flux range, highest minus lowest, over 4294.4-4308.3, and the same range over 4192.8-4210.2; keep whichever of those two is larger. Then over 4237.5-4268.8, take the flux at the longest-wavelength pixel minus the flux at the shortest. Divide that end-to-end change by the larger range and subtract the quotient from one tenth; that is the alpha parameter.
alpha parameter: 0.55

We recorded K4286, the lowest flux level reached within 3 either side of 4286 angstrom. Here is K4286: 16.58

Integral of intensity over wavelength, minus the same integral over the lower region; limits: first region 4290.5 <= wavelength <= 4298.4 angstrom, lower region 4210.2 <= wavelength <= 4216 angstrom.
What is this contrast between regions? 28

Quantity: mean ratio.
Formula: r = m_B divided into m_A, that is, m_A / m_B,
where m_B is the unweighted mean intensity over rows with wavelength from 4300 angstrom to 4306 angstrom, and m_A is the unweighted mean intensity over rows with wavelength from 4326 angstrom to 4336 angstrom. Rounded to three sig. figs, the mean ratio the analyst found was 1.11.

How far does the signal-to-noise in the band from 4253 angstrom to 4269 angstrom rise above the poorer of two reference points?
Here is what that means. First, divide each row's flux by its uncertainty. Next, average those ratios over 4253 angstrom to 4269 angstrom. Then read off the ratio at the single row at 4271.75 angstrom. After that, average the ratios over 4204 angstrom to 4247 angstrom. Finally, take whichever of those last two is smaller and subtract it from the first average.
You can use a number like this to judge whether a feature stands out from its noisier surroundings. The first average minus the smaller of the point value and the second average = 1.2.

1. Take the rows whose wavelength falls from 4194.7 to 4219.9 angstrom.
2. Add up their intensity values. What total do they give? 235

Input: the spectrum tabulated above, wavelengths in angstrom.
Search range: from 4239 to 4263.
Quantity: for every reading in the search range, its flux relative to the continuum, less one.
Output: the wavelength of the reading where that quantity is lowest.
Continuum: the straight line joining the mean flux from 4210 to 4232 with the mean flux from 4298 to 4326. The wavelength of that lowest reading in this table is 4254.08 angstrom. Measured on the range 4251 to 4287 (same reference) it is 4254.08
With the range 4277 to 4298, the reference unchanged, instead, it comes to 4297.40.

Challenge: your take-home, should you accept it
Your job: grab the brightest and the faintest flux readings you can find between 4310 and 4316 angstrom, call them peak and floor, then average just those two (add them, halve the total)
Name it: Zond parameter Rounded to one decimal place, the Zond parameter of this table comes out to 16.9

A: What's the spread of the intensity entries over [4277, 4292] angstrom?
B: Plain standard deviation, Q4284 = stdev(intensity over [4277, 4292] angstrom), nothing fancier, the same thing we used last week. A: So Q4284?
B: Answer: 0.9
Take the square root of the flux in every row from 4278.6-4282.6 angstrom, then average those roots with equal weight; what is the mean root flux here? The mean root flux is 4.35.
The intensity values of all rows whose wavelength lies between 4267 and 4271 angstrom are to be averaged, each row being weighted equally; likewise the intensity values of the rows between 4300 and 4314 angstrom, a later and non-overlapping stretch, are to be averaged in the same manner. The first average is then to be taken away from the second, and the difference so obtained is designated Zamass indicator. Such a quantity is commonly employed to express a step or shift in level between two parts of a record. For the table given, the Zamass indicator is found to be -0.4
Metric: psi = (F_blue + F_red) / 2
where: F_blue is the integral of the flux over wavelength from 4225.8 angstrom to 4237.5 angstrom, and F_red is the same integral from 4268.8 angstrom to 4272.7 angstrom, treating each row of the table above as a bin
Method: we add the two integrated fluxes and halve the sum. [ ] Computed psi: 129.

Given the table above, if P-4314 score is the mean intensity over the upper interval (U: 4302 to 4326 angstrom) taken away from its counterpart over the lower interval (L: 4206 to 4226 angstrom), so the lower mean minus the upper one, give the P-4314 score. 2.0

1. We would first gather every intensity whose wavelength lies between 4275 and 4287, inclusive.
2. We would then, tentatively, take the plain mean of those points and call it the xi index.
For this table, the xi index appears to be 17.7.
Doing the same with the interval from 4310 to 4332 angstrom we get 17.1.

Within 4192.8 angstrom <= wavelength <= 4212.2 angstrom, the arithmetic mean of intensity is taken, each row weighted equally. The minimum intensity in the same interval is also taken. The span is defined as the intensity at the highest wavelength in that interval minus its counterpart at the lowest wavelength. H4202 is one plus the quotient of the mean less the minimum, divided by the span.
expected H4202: -2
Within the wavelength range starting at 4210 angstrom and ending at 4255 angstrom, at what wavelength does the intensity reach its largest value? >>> 4220.91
